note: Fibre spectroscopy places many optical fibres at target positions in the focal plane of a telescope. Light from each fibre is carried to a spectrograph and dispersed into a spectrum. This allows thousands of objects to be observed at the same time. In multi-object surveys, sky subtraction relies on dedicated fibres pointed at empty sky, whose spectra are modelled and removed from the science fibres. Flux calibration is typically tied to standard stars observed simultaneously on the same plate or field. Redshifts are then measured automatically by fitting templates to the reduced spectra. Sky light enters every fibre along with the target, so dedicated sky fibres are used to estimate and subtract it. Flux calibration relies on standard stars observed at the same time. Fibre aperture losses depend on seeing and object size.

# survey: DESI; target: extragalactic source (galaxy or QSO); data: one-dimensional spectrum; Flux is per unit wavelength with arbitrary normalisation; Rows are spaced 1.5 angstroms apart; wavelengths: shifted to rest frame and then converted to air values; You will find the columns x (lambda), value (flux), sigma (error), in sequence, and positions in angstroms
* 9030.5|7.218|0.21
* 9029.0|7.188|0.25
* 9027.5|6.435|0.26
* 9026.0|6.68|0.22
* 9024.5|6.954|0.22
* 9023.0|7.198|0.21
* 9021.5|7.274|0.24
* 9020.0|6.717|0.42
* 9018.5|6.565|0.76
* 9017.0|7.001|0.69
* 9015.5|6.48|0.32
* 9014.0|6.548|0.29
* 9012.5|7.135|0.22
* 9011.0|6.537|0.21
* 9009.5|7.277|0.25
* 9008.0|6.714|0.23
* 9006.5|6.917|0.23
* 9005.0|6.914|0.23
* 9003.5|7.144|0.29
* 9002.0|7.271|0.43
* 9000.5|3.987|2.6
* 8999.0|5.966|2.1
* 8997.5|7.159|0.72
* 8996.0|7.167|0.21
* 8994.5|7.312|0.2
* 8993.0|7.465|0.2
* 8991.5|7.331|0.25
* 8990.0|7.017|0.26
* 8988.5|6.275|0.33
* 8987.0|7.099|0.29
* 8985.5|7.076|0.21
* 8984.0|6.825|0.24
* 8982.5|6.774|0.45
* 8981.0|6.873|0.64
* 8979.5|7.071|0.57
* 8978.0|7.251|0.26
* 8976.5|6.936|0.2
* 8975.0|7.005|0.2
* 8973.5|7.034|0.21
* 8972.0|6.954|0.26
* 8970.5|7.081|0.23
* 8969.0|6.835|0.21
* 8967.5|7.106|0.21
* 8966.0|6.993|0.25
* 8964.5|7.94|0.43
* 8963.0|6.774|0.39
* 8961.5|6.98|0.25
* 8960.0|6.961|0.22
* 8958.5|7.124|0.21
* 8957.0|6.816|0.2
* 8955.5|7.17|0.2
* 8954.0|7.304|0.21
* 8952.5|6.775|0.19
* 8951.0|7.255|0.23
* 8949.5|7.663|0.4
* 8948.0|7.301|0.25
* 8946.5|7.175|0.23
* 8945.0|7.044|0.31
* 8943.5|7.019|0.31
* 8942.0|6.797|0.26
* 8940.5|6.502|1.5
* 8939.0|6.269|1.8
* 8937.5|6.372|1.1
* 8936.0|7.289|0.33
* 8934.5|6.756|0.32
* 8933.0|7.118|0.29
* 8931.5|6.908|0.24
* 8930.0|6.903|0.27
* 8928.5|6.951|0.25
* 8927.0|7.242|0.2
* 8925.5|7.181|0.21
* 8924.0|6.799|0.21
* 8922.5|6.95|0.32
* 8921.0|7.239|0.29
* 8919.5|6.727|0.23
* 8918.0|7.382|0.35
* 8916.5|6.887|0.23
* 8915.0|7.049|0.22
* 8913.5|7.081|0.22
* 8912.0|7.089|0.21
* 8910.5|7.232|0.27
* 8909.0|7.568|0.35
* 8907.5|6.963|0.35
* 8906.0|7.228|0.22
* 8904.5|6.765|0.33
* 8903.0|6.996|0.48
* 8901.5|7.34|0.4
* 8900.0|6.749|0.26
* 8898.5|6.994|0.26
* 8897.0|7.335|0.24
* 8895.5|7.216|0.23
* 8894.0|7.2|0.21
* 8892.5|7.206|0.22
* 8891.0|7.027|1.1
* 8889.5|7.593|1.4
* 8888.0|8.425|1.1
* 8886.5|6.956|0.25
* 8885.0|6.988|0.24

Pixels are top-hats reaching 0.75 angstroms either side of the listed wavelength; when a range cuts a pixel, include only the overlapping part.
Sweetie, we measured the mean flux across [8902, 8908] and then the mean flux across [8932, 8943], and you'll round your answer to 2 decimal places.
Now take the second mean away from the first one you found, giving 0.26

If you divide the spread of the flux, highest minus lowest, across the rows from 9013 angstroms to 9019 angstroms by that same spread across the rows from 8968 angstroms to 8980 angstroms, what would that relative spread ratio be 1.3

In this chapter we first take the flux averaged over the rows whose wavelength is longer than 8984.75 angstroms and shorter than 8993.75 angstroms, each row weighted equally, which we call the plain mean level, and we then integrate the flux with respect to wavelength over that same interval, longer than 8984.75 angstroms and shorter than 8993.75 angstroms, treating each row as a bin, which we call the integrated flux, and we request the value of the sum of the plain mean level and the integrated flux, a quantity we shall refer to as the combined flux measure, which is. 70.4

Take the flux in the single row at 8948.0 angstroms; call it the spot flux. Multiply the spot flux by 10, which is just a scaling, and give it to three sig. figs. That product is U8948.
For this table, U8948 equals 73.0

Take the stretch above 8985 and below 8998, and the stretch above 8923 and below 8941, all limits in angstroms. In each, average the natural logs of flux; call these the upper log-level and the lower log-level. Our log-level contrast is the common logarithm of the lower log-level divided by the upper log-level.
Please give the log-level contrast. -0.008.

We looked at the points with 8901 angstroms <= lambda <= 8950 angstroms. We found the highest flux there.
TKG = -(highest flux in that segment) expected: -7.66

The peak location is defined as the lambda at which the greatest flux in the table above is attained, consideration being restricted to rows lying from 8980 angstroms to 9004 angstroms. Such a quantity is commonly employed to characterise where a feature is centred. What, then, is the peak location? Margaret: 8993.0 angstroms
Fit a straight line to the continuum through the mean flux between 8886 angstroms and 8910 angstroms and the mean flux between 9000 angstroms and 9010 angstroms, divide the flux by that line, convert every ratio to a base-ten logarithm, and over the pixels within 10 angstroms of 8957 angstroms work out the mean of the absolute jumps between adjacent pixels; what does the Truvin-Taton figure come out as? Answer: 0.0253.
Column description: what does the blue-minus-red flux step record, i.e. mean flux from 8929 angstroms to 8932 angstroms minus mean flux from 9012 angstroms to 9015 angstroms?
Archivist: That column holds 0.1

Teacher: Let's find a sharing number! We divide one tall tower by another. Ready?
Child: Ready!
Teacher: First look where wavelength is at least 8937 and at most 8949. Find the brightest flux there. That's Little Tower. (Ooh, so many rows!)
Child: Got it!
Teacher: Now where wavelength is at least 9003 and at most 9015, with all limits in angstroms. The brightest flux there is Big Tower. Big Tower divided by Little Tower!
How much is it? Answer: 0.997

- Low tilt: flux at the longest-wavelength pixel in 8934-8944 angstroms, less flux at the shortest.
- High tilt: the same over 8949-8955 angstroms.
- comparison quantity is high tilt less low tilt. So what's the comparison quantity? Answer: -0.6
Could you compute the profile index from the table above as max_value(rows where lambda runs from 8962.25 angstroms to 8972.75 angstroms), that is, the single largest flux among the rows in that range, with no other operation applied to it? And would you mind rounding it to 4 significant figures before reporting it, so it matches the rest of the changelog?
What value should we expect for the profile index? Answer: 7.940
